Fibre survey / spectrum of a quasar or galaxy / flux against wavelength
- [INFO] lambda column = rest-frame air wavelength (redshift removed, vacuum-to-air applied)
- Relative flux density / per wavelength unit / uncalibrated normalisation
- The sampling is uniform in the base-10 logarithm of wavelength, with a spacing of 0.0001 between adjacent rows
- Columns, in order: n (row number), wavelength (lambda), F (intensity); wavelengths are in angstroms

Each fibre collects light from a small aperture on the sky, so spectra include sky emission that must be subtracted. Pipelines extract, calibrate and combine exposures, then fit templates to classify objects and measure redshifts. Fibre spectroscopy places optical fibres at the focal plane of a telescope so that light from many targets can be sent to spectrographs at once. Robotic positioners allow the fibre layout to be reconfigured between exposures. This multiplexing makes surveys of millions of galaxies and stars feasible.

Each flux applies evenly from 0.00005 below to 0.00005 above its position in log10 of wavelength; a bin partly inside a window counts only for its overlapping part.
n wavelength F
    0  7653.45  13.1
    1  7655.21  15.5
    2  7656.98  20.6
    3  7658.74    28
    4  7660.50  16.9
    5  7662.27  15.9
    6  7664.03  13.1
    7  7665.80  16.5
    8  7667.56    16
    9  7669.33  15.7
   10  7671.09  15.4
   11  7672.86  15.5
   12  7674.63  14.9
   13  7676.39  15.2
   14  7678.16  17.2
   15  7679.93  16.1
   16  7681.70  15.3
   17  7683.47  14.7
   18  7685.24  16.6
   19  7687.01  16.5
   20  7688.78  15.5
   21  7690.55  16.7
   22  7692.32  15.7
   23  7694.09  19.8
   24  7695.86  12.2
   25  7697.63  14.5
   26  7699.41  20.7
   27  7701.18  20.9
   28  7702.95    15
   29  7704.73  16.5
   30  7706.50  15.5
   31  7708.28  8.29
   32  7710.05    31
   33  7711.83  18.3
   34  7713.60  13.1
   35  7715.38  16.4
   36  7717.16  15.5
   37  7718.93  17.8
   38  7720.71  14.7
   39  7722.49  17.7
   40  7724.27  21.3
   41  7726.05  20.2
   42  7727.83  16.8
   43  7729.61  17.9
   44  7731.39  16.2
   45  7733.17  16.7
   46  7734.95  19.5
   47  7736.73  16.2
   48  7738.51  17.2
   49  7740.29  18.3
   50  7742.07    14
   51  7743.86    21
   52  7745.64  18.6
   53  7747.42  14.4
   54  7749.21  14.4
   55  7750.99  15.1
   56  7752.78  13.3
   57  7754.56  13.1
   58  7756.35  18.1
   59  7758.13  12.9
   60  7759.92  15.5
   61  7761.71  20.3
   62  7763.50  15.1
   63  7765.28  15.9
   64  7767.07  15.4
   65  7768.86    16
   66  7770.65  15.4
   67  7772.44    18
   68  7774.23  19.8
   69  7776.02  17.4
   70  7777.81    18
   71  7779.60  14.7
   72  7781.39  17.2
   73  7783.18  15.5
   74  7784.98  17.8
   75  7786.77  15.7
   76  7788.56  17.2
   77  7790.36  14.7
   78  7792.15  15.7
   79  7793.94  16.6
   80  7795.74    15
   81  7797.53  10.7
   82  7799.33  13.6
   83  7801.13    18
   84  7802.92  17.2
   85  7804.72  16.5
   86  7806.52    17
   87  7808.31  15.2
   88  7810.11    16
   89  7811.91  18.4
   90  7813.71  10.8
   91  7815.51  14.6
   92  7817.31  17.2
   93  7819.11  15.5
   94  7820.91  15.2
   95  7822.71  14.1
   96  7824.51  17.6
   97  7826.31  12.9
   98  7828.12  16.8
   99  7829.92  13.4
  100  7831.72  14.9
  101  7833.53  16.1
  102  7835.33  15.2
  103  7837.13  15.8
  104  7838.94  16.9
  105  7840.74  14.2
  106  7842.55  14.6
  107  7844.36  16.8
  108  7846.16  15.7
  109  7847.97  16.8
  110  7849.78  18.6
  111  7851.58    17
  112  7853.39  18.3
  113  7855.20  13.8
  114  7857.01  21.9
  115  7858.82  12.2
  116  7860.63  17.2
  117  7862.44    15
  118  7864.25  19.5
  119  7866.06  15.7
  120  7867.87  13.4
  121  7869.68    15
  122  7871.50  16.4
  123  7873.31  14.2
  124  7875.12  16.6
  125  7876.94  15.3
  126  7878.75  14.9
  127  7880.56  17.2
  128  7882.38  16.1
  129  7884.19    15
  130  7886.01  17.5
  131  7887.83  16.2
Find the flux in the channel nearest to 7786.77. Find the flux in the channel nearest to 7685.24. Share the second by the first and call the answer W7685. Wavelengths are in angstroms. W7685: 1.06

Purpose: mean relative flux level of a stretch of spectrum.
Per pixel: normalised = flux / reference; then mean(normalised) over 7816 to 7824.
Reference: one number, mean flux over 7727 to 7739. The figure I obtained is 0.90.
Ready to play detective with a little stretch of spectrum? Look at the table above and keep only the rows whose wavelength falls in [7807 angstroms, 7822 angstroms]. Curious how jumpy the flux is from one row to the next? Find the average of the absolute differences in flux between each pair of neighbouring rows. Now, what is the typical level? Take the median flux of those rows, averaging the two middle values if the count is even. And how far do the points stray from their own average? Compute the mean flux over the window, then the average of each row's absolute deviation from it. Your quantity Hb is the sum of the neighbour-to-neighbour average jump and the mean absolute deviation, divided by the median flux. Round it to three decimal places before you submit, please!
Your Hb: 0.271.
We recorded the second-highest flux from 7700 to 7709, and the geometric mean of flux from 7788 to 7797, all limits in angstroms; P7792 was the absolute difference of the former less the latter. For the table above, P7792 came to 0.7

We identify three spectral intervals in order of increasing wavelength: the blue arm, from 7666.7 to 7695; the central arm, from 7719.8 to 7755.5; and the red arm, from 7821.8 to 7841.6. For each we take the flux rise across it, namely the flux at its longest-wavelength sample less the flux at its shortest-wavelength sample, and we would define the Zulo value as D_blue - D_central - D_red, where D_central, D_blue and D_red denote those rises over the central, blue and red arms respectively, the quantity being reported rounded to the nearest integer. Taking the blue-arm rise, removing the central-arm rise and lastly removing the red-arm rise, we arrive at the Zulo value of 5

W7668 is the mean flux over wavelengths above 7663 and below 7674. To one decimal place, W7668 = 15.4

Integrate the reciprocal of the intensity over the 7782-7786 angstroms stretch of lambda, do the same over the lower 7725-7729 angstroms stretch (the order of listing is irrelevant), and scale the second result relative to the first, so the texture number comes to 0.90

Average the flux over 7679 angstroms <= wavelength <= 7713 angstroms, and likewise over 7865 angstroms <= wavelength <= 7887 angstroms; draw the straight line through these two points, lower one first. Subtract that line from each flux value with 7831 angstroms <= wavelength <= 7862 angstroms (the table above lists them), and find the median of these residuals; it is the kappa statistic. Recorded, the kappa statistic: 0.2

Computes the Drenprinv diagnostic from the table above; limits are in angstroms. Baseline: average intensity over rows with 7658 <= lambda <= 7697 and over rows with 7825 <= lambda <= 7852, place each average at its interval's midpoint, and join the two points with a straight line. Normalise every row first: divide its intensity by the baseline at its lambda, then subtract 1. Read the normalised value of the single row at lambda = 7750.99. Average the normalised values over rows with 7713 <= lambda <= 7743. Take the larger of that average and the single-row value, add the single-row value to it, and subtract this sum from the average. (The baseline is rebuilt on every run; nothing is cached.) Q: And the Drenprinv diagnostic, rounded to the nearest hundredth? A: 0.06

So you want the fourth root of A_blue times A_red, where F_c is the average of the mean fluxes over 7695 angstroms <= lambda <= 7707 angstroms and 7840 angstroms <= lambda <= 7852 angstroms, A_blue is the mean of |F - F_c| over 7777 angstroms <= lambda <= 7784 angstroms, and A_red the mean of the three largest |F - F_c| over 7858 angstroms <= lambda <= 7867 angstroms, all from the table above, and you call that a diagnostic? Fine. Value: 1.38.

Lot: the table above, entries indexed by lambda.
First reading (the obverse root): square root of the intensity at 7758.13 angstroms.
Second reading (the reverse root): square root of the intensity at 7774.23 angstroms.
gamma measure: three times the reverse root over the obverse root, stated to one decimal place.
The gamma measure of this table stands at 3.7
